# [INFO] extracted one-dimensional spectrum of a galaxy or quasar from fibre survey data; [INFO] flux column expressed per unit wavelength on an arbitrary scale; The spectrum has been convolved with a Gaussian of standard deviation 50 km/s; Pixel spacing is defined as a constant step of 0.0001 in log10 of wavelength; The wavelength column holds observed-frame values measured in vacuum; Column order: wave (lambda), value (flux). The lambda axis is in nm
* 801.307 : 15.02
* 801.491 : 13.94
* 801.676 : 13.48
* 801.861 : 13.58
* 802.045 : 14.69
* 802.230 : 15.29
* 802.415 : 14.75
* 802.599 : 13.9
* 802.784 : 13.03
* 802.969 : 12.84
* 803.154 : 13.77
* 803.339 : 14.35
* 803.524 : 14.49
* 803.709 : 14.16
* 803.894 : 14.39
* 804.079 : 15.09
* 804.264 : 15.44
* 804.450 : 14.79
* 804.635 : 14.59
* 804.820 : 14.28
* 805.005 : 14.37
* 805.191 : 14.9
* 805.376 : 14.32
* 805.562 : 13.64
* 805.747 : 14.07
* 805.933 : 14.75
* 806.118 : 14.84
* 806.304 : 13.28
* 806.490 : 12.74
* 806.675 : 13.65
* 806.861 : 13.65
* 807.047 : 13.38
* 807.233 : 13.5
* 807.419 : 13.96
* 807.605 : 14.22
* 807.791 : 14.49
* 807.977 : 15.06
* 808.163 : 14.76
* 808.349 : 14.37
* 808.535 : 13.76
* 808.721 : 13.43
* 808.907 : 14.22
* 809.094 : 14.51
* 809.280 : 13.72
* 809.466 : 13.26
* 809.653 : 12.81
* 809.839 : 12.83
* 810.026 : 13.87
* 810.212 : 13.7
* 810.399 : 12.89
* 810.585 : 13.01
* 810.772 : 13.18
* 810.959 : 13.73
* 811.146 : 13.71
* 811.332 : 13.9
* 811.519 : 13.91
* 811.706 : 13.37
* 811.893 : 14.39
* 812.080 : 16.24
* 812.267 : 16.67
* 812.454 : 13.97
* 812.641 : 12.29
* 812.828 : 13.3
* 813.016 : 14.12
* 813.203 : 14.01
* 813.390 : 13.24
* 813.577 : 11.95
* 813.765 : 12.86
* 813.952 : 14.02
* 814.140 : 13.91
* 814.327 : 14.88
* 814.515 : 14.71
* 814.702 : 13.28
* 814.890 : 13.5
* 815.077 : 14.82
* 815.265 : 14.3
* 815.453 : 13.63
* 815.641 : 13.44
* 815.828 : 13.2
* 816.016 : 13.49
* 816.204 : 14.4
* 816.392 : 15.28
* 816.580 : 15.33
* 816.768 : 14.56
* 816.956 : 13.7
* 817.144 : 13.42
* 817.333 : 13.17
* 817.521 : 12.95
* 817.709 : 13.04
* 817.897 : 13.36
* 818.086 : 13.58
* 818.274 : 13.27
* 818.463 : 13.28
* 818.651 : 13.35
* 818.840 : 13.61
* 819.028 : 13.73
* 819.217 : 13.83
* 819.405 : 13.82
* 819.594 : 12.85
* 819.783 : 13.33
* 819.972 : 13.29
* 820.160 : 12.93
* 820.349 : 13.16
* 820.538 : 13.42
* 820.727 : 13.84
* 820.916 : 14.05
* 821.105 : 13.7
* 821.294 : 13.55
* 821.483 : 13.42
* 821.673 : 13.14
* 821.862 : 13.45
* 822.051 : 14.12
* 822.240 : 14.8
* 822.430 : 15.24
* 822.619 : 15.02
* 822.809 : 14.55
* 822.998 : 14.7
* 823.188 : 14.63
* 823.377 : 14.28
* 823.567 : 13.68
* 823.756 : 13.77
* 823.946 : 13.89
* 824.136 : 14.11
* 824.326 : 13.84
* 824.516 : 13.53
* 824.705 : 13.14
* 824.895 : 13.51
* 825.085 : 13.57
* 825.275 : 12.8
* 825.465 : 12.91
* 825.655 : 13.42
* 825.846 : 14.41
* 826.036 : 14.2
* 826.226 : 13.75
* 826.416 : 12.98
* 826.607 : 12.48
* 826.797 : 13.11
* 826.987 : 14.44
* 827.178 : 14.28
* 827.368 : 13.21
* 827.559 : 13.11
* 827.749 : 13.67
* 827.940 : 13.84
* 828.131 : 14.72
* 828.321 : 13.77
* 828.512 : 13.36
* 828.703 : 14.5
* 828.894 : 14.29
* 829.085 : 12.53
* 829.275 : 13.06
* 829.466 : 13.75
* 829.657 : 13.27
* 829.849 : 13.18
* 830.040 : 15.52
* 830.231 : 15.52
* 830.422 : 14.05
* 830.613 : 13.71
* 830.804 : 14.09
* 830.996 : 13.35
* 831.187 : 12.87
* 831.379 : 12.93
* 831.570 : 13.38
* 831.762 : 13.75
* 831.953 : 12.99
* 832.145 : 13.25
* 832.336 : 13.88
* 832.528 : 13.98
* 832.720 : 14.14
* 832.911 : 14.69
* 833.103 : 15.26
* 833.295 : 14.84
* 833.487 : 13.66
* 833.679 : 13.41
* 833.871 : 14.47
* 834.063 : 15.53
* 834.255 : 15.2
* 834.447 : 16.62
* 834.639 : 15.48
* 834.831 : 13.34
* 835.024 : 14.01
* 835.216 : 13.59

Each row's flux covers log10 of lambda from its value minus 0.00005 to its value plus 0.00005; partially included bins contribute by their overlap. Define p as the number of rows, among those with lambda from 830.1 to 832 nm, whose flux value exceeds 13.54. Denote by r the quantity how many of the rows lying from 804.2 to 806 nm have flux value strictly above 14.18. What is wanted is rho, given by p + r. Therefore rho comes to 13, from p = 5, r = 8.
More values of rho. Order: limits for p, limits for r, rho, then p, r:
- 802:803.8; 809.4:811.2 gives 8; 8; 0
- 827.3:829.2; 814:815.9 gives 10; 6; 4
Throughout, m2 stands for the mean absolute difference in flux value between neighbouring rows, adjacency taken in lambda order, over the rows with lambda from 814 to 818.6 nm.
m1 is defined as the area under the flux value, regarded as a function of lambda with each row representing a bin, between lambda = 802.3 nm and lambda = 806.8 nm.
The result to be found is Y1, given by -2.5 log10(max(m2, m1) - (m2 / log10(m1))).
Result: -4.508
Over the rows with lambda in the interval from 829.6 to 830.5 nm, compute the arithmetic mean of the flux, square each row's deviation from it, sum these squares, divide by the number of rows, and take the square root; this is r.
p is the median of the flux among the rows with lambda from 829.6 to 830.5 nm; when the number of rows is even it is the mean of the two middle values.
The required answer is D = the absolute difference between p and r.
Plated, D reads 13.0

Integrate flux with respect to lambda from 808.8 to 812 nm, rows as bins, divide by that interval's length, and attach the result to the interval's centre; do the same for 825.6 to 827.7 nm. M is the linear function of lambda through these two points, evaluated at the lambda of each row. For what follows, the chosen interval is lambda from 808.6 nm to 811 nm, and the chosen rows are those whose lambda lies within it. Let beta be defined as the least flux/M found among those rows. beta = 0.942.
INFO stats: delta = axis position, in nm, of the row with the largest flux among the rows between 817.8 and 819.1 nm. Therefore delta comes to 819.028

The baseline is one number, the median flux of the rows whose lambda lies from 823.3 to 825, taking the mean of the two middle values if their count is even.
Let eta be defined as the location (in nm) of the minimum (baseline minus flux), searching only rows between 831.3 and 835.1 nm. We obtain 834.447 nm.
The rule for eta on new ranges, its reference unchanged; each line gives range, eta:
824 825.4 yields 824.136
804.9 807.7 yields 805.191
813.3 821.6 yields 816.580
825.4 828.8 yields 828.131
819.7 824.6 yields 822.430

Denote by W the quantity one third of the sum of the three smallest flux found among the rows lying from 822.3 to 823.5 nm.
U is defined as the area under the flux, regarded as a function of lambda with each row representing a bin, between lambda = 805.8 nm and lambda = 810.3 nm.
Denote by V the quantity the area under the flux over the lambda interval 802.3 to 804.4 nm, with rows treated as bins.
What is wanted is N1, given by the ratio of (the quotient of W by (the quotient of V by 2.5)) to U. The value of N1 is 0.019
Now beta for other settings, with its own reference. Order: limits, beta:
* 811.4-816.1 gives 0.879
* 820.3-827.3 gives 0.919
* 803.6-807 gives 0.937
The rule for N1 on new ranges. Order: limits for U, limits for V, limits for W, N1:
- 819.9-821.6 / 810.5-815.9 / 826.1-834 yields 0.018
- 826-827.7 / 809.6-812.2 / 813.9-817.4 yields 0.040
